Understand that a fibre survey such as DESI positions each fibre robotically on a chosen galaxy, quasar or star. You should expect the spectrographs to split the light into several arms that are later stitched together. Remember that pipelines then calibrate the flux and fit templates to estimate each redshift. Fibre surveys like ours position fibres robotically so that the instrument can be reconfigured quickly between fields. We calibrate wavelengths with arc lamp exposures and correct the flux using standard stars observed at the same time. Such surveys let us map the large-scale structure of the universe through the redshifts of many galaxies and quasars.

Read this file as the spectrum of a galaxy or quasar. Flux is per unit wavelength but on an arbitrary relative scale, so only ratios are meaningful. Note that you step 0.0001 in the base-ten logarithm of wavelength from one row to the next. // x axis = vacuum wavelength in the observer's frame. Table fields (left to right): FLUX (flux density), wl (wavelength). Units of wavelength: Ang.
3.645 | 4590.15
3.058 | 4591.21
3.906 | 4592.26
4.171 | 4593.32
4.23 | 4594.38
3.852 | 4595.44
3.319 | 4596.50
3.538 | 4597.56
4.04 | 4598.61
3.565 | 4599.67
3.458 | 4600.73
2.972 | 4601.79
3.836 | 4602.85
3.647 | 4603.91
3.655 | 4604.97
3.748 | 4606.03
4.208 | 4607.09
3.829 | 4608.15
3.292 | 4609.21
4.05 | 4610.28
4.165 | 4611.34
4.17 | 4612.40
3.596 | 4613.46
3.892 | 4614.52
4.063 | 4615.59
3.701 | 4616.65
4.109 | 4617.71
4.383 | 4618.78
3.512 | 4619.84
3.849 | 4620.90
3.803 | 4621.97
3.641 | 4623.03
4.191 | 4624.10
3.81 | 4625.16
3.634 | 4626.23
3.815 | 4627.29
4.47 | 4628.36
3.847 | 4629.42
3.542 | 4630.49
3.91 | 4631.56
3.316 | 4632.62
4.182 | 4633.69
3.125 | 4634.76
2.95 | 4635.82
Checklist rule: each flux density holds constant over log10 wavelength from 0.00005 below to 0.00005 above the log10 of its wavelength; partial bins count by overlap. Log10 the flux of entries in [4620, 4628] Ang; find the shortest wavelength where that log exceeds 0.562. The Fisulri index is 4620.90 Ang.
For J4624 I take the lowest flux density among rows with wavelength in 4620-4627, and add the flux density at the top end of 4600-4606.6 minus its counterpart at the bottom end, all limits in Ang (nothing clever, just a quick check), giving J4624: 3.9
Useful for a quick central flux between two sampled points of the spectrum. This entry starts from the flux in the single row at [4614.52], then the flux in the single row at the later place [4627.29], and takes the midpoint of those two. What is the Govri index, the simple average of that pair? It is 3.9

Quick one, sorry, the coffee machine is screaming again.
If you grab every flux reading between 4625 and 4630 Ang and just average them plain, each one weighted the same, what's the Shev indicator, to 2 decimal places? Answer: 3.92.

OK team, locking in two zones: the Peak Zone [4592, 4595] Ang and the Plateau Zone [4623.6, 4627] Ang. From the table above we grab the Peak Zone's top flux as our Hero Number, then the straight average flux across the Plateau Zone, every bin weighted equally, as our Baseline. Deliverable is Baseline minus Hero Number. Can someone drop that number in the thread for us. -0.35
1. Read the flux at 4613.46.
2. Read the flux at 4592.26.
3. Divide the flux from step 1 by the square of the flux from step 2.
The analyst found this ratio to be 0.24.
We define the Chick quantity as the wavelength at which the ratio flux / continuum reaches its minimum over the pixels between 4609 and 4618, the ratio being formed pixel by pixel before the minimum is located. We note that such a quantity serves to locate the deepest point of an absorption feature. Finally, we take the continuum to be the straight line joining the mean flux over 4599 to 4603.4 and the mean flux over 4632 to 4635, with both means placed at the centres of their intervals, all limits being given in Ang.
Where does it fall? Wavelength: 4609.21 Ang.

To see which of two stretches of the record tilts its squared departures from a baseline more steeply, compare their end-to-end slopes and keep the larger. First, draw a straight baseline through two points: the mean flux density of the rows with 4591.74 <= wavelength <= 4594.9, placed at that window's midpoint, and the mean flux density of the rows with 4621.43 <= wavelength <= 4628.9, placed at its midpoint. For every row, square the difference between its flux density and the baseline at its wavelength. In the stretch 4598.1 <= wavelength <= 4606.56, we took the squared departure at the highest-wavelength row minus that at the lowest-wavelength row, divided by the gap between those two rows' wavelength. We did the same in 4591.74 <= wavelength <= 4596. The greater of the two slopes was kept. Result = 0.010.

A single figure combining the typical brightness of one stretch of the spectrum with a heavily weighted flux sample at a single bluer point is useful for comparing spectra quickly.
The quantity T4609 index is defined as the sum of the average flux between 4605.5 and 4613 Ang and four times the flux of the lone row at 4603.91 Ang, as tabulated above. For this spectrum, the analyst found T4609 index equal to 18.5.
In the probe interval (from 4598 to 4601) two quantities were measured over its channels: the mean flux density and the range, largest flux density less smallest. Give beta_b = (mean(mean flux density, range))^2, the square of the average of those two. 4.6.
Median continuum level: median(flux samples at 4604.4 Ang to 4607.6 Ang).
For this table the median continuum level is 3.75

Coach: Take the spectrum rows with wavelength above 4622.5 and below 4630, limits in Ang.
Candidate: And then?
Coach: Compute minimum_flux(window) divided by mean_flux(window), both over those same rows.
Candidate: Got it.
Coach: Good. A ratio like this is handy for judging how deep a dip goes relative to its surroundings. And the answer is 0.93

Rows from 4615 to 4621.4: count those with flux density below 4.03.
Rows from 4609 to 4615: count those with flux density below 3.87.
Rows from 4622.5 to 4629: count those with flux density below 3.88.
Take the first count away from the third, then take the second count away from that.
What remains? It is -1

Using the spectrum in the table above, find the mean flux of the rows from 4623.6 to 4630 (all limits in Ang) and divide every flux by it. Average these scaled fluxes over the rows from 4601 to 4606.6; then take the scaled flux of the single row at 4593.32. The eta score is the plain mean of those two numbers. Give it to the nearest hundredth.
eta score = 0.98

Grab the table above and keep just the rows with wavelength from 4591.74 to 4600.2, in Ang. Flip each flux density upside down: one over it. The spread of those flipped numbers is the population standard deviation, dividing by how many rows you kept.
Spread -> 0.022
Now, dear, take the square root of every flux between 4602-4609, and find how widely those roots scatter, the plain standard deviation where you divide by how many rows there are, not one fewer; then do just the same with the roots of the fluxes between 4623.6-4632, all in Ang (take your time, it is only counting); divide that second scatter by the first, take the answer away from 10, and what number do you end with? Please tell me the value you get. 8.5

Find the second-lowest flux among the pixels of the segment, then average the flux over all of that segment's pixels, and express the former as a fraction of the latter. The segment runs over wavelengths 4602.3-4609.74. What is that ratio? 0.974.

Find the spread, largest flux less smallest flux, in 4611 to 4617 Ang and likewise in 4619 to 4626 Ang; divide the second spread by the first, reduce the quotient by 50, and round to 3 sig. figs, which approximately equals -48.8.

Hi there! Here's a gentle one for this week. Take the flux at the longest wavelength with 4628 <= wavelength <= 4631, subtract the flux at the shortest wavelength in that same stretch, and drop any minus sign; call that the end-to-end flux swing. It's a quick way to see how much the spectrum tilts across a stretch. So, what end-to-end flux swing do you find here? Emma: 0.9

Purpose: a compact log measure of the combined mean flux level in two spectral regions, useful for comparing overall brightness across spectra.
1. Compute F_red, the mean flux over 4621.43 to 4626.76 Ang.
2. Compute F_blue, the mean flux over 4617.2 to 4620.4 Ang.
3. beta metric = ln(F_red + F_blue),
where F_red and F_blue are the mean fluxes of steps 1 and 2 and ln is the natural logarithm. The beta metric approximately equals 2.06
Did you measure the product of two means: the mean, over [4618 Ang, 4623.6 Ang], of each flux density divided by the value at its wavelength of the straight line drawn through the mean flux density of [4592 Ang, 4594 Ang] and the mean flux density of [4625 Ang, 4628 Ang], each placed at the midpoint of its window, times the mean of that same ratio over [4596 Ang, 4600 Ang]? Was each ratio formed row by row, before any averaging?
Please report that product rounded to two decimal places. 0.91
